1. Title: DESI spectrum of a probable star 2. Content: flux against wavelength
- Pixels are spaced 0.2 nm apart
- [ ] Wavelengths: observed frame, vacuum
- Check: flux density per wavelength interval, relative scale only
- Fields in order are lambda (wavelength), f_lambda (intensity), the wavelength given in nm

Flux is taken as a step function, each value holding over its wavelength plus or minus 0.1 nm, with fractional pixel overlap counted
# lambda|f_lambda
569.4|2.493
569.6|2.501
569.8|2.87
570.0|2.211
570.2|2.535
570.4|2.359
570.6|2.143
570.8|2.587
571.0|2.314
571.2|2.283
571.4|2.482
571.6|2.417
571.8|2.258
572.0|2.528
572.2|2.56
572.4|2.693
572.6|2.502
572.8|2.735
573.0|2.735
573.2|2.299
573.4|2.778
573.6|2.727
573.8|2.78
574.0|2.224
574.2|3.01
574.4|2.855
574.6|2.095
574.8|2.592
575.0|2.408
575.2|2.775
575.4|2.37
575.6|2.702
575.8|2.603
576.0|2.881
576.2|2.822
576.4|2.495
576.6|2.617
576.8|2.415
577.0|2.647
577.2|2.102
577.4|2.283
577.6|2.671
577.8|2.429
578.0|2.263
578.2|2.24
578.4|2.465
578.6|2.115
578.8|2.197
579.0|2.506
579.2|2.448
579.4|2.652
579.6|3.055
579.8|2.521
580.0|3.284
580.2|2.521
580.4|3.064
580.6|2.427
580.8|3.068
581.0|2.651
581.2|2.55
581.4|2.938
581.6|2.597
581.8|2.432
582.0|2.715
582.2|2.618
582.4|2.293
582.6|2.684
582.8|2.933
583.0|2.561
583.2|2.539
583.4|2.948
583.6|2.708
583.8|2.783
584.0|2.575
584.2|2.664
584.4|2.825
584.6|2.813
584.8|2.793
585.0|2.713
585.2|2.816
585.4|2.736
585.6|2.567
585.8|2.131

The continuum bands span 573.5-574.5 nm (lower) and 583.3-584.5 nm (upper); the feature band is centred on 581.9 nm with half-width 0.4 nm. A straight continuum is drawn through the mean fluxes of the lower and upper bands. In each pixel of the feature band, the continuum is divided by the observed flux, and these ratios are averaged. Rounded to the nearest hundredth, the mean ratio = 1.06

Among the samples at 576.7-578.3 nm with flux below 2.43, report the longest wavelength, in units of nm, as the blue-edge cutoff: 578.2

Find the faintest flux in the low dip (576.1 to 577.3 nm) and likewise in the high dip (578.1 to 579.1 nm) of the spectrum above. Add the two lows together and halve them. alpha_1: 2.11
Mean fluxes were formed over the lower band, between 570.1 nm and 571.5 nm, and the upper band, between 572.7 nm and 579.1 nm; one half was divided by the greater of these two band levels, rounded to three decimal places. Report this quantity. 0.198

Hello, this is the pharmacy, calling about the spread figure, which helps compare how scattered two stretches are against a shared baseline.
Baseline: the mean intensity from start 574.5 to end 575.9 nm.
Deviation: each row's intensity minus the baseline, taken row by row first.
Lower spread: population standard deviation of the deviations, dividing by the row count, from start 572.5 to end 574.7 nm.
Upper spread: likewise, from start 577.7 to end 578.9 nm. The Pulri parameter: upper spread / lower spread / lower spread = 2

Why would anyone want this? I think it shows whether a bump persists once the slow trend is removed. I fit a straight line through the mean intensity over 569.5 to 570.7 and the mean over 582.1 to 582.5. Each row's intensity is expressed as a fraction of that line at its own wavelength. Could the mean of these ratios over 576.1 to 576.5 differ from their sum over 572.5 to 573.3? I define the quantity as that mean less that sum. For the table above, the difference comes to -3.1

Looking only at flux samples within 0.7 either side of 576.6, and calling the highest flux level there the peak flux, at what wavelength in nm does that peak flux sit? 576.0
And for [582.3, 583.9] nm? 583.4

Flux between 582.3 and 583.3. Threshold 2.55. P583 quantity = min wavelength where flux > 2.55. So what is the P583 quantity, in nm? 582.6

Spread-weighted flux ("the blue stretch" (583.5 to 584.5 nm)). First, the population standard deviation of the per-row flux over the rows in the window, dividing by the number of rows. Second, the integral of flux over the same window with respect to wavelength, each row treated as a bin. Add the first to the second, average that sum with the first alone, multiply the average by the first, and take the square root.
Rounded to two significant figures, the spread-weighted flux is 0.36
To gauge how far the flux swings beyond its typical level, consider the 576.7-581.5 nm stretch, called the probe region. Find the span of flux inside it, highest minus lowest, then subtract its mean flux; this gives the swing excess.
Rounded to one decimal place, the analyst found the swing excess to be -1.4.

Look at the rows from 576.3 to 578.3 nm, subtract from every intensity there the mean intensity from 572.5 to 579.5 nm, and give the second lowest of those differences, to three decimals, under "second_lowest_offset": -0.287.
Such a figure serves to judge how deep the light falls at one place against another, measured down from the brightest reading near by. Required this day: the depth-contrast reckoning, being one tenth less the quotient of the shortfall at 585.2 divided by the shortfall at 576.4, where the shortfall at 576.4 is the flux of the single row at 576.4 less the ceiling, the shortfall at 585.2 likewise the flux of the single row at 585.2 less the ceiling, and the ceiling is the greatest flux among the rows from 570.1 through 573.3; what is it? 0.4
